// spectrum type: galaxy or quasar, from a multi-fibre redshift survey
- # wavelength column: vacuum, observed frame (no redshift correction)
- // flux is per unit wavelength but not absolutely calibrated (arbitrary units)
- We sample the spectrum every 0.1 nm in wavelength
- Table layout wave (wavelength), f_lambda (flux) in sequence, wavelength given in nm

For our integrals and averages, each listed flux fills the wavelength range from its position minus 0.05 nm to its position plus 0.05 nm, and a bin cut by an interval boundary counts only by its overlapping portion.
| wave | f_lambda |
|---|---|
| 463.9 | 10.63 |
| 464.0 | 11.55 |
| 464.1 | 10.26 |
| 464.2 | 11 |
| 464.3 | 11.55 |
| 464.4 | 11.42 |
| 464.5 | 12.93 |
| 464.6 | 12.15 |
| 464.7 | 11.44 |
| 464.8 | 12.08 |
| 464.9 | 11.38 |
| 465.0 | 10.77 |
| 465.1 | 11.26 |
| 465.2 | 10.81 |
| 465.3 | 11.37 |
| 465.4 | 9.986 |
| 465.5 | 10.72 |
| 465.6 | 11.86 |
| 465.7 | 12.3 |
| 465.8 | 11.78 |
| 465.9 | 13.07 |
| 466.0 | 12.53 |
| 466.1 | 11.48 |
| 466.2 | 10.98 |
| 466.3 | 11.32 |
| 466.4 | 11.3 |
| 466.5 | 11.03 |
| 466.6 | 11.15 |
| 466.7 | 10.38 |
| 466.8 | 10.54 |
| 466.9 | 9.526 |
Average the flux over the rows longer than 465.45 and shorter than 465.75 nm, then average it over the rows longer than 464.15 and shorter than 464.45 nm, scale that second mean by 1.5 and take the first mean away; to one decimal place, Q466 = 5.4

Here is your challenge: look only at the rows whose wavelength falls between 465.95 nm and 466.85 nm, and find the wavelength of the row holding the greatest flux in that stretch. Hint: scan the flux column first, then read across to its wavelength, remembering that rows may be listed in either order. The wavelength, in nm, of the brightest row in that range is 466.0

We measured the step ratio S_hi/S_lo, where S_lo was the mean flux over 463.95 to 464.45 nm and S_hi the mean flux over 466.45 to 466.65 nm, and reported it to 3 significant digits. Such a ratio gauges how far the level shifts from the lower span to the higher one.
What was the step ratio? 0.994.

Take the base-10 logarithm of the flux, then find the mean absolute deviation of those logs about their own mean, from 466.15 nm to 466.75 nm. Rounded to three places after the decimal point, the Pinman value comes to 0.009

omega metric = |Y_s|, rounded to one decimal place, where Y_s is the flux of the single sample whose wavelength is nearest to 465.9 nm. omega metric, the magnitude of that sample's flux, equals 13.1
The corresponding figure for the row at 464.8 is 12.1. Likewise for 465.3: 11.4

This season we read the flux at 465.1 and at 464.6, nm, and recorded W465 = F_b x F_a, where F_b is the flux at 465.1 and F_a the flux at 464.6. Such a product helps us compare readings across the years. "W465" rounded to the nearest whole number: 137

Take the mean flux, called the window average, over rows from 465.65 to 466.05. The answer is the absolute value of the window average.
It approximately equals 12.4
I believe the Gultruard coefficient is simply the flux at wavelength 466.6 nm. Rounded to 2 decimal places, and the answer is 11.15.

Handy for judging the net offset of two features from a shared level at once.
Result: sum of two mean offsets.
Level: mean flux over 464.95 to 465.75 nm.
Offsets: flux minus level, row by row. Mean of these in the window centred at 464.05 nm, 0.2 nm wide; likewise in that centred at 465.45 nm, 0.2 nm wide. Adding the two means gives -1.0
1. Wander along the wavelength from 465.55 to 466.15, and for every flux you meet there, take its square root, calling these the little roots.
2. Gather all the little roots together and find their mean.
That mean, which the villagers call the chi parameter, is 3.49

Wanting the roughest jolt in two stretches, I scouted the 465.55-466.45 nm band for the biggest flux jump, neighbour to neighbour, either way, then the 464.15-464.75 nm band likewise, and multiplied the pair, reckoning 1.9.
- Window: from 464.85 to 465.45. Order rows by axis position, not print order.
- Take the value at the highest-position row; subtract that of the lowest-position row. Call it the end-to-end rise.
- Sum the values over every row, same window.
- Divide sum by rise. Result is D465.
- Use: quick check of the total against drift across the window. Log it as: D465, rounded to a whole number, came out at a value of -47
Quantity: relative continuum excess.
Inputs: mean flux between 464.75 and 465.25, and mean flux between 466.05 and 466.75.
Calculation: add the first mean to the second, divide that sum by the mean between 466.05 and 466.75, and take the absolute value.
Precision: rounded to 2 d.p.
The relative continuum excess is 2.02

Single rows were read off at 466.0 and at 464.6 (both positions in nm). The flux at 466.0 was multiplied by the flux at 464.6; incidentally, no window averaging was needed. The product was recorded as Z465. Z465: 152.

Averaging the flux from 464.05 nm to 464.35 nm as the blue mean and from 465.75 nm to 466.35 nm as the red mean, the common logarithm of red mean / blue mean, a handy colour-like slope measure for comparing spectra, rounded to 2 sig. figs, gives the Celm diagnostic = 0.035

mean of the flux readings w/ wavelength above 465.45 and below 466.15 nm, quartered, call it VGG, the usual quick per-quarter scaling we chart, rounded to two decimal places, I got 2.99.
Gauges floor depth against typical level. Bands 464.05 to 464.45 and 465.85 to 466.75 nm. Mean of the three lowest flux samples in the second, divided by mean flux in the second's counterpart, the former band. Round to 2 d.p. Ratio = 0.98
